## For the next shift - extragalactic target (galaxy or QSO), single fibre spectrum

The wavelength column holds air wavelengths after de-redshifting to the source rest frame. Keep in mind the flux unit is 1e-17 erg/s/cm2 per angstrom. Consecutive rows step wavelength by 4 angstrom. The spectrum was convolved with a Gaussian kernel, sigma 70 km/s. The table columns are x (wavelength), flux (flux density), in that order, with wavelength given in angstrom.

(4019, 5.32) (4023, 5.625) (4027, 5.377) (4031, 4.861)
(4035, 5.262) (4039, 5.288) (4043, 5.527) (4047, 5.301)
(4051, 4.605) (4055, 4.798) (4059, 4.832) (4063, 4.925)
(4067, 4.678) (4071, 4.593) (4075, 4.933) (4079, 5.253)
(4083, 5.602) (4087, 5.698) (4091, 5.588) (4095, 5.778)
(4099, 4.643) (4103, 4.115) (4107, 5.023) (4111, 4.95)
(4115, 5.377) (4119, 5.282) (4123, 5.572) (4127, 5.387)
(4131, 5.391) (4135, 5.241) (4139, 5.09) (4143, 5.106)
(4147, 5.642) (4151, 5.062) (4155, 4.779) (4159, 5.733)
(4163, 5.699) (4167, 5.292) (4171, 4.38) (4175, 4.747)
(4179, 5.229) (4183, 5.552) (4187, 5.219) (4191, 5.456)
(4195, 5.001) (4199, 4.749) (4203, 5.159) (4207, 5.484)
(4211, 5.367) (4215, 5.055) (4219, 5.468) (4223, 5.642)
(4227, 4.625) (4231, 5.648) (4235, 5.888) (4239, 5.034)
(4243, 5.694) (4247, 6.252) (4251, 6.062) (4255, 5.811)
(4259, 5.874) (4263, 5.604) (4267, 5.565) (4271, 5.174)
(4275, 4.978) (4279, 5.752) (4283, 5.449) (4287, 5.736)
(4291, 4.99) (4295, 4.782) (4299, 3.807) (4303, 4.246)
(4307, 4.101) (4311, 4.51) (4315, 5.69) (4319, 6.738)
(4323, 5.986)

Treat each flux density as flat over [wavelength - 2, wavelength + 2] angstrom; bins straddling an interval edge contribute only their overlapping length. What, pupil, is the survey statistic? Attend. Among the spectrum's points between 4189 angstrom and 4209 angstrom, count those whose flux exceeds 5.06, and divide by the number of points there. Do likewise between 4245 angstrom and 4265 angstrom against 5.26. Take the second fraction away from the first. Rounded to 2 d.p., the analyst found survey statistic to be -0.40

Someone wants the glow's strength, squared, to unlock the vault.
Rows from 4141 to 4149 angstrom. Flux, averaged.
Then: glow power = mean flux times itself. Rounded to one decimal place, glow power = 28.9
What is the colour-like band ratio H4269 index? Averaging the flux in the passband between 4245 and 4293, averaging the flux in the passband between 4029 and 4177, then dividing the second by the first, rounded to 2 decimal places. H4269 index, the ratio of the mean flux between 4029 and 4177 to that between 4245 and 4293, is 0.92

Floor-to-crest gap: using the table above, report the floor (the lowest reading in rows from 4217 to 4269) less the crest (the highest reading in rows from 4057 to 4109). -1.2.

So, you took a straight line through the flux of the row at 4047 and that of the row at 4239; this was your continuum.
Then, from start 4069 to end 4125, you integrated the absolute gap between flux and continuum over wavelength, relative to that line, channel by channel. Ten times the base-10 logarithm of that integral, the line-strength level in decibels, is 13.4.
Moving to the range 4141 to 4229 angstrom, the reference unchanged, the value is 14.5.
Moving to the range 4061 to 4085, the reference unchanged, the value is 9.7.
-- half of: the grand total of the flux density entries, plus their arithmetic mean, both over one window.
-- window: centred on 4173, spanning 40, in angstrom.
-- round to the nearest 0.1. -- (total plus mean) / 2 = 28.6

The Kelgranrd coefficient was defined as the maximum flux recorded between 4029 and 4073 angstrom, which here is 5.527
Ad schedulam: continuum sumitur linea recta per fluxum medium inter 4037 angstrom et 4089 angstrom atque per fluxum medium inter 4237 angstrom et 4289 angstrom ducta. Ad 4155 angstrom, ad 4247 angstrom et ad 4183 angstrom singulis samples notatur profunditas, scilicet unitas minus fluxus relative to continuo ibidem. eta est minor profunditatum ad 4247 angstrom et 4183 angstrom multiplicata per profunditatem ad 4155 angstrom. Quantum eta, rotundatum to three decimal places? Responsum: -0.013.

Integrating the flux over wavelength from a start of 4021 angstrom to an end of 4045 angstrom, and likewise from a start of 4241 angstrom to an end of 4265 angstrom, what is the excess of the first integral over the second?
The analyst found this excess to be -13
